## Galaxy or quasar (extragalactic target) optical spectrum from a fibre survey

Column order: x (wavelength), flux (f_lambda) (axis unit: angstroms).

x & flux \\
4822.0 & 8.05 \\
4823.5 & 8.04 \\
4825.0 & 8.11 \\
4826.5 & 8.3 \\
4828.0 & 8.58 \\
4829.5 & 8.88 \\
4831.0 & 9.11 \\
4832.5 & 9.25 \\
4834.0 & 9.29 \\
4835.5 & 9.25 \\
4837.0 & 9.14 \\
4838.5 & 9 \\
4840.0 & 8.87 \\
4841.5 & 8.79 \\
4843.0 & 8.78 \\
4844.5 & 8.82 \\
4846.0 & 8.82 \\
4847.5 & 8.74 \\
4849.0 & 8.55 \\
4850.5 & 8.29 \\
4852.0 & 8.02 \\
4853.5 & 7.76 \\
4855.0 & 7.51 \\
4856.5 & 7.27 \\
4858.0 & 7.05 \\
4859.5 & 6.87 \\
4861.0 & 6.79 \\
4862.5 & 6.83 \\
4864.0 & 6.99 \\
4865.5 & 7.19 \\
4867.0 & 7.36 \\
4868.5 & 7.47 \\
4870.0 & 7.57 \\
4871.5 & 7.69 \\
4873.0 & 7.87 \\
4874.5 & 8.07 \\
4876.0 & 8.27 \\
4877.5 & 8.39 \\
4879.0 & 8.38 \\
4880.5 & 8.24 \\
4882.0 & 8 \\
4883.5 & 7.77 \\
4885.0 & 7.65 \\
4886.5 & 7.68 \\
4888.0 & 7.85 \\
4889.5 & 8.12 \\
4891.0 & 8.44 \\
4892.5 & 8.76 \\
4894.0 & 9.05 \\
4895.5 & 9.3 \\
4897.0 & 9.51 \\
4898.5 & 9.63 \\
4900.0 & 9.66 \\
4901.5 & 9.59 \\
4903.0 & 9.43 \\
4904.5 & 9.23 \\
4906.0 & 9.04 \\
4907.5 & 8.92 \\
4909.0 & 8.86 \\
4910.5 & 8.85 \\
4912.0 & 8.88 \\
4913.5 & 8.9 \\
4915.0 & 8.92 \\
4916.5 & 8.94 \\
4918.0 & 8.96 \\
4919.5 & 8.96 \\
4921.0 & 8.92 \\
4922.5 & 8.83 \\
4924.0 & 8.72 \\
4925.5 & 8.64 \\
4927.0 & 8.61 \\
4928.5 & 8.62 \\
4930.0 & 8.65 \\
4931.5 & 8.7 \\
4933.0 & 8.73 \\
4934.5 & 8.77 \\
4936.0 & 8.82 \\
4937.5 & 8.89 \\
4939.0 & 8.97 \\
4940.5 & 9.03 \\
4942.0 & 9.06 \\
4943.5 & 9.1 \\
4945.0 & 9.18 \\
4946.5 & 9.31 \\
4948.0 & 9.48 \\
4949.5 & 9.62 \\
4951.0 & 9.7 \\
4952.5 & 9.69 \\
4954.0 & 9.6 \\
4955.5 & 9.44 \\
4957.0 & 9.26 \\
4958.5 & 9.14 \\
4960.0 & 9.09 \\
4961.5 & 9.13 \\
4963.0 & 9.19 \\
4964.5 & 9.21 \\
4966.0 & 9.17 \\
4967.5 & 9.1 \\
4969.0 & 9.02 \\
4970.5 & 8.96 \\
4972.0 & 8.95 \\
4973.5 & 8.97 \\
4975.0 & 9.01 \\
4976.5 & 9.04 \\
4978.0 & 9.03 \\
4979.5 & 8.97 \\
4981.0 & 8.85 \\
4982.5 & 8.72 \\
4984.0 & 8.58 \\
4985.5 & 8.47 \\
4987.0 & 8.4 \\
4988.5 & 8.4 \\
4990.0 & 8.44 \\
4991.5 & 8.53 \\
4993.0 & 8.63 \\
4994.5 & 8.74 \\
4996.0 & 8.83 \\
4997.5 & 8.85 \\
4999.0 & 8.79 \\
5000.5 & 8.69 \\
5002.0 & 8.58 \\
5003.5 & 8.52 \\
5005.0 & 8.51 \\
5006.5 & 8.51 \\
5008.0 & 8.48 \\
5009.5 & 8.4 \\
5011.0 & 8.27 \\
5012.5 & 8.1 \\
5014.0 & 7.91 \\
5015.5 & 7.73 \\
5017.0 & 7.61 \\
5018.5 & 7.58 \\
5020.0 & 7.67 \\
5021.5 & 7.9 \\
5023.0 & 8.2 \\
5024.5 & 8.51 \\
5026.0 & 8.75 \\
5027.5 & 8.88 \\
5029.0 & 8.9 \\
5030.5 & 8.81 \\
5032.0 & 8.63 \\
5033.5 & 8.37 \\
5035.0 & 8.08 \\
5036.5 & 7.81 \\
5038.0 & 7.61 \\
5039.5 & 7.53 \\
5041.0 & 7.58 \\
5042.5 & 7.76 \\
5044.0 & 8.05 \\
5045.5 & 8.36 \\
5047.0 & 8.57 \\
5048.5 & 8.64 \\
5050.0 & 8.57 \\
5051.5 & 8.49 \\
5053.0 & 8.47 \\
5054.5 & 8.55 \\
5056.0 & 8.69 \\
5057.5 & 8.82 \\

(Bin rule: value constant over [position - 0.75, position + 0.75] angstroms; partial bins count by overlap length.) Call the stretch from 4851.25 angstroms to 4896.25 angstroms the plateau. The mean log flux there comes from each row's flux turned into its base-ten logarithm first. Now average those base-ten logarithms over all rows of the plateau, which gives 0.891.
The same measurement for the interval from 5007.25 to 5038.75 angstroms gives 0.913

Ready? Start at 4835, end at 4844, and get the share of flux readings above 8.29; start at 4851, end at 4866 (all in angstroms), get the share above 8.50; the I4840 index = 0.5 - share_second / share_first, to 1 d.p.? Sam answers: 0.5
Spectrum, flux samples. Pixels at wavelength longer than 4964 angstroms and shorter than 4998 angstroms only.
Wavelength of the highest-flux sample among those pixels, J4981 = 4964.5 angstroms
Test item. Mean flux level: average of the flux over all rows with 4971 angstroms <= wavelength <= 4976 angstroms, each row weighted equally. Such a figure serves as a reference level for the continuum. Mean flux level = 8.98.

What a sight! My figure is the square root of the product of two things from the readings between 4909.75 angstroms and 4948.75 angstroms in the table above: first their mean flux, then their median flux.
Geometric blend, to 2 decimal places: 8.90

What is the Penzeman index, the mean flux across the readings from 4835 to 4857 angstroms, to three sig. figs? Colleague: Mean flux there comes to 8.51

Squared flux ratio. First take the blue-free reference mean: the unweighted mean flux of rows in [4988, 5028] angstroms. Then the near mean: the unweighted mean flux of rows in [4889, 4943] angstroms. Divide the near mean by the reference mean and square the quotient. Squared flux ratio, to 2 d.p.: 1.14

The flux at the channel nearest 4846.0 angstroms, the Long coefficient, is 8.82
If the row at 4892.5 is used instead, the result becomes 8.76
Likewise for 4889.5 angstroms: 8.12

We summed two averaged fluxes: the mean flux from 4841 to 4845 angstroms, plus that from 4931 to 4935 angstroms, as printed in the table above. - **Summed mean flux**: 17.5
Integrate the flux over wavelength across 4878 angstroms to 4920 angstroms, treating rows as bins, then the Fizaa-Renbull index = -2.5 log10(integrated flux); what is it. -6.4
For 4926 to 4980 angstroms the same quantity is -6.7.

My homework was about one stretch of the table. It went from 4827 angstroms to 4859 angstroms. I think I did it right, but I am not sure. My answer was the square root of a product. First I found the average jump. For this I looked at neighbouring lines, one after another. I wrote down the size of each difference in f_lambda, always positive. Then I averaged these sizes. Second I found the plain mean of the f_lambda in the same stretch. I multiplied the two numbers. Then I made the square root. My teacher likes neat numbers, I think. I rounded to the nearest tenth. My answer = 1.1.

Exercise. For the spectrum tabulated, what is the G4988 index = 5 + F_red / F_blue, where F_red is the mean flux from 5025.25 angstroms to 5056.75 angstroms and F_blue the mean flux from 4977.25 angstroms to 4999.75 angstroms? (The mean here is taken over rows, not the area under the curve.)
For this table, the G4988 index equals 5.96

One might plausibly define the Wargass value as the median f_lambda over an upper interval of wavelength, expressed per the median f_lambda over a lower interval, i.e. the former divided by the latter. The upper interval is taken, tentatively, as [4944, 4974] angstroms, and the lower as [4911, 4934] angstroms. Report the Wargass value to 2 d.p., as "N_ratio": 1.04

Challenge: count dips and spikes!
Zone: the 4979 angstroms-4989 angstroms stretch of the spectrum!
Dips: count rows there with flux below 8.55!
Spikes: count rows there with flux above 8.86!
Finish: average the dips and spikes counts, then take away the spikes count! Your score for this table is 1.0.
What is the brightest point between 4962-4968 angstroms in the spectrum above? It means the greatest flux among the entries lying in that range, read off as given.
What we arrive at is 9.21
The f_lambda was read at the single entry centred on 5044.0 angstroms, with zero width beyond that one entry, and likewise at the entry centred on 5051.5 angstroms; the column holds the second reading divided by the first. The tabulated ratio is 1.05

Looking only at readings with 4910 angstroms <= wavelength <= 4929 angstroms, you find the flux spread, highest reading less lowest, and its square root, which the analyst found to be 0.59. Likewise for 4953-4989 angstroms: 1.10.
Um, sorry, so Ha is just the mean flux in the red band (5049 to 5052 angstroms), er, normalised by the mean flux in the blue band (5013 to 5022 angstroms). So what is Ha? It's 1.10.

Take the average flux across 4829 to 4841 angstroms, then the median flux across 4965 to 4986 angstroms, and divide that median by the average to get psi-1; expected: 0.99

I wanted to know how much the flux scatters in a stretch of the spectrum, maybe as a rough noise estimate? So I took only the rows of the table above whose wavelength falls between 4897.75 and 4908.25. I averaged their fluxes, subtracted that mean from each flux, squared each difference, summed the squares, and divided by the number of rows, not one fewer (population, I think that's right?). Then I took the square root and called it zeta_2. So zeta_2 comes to 0.28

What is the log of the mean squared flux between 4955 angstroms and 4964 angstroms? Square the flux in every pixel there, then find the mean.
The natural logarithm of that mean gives 4.44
